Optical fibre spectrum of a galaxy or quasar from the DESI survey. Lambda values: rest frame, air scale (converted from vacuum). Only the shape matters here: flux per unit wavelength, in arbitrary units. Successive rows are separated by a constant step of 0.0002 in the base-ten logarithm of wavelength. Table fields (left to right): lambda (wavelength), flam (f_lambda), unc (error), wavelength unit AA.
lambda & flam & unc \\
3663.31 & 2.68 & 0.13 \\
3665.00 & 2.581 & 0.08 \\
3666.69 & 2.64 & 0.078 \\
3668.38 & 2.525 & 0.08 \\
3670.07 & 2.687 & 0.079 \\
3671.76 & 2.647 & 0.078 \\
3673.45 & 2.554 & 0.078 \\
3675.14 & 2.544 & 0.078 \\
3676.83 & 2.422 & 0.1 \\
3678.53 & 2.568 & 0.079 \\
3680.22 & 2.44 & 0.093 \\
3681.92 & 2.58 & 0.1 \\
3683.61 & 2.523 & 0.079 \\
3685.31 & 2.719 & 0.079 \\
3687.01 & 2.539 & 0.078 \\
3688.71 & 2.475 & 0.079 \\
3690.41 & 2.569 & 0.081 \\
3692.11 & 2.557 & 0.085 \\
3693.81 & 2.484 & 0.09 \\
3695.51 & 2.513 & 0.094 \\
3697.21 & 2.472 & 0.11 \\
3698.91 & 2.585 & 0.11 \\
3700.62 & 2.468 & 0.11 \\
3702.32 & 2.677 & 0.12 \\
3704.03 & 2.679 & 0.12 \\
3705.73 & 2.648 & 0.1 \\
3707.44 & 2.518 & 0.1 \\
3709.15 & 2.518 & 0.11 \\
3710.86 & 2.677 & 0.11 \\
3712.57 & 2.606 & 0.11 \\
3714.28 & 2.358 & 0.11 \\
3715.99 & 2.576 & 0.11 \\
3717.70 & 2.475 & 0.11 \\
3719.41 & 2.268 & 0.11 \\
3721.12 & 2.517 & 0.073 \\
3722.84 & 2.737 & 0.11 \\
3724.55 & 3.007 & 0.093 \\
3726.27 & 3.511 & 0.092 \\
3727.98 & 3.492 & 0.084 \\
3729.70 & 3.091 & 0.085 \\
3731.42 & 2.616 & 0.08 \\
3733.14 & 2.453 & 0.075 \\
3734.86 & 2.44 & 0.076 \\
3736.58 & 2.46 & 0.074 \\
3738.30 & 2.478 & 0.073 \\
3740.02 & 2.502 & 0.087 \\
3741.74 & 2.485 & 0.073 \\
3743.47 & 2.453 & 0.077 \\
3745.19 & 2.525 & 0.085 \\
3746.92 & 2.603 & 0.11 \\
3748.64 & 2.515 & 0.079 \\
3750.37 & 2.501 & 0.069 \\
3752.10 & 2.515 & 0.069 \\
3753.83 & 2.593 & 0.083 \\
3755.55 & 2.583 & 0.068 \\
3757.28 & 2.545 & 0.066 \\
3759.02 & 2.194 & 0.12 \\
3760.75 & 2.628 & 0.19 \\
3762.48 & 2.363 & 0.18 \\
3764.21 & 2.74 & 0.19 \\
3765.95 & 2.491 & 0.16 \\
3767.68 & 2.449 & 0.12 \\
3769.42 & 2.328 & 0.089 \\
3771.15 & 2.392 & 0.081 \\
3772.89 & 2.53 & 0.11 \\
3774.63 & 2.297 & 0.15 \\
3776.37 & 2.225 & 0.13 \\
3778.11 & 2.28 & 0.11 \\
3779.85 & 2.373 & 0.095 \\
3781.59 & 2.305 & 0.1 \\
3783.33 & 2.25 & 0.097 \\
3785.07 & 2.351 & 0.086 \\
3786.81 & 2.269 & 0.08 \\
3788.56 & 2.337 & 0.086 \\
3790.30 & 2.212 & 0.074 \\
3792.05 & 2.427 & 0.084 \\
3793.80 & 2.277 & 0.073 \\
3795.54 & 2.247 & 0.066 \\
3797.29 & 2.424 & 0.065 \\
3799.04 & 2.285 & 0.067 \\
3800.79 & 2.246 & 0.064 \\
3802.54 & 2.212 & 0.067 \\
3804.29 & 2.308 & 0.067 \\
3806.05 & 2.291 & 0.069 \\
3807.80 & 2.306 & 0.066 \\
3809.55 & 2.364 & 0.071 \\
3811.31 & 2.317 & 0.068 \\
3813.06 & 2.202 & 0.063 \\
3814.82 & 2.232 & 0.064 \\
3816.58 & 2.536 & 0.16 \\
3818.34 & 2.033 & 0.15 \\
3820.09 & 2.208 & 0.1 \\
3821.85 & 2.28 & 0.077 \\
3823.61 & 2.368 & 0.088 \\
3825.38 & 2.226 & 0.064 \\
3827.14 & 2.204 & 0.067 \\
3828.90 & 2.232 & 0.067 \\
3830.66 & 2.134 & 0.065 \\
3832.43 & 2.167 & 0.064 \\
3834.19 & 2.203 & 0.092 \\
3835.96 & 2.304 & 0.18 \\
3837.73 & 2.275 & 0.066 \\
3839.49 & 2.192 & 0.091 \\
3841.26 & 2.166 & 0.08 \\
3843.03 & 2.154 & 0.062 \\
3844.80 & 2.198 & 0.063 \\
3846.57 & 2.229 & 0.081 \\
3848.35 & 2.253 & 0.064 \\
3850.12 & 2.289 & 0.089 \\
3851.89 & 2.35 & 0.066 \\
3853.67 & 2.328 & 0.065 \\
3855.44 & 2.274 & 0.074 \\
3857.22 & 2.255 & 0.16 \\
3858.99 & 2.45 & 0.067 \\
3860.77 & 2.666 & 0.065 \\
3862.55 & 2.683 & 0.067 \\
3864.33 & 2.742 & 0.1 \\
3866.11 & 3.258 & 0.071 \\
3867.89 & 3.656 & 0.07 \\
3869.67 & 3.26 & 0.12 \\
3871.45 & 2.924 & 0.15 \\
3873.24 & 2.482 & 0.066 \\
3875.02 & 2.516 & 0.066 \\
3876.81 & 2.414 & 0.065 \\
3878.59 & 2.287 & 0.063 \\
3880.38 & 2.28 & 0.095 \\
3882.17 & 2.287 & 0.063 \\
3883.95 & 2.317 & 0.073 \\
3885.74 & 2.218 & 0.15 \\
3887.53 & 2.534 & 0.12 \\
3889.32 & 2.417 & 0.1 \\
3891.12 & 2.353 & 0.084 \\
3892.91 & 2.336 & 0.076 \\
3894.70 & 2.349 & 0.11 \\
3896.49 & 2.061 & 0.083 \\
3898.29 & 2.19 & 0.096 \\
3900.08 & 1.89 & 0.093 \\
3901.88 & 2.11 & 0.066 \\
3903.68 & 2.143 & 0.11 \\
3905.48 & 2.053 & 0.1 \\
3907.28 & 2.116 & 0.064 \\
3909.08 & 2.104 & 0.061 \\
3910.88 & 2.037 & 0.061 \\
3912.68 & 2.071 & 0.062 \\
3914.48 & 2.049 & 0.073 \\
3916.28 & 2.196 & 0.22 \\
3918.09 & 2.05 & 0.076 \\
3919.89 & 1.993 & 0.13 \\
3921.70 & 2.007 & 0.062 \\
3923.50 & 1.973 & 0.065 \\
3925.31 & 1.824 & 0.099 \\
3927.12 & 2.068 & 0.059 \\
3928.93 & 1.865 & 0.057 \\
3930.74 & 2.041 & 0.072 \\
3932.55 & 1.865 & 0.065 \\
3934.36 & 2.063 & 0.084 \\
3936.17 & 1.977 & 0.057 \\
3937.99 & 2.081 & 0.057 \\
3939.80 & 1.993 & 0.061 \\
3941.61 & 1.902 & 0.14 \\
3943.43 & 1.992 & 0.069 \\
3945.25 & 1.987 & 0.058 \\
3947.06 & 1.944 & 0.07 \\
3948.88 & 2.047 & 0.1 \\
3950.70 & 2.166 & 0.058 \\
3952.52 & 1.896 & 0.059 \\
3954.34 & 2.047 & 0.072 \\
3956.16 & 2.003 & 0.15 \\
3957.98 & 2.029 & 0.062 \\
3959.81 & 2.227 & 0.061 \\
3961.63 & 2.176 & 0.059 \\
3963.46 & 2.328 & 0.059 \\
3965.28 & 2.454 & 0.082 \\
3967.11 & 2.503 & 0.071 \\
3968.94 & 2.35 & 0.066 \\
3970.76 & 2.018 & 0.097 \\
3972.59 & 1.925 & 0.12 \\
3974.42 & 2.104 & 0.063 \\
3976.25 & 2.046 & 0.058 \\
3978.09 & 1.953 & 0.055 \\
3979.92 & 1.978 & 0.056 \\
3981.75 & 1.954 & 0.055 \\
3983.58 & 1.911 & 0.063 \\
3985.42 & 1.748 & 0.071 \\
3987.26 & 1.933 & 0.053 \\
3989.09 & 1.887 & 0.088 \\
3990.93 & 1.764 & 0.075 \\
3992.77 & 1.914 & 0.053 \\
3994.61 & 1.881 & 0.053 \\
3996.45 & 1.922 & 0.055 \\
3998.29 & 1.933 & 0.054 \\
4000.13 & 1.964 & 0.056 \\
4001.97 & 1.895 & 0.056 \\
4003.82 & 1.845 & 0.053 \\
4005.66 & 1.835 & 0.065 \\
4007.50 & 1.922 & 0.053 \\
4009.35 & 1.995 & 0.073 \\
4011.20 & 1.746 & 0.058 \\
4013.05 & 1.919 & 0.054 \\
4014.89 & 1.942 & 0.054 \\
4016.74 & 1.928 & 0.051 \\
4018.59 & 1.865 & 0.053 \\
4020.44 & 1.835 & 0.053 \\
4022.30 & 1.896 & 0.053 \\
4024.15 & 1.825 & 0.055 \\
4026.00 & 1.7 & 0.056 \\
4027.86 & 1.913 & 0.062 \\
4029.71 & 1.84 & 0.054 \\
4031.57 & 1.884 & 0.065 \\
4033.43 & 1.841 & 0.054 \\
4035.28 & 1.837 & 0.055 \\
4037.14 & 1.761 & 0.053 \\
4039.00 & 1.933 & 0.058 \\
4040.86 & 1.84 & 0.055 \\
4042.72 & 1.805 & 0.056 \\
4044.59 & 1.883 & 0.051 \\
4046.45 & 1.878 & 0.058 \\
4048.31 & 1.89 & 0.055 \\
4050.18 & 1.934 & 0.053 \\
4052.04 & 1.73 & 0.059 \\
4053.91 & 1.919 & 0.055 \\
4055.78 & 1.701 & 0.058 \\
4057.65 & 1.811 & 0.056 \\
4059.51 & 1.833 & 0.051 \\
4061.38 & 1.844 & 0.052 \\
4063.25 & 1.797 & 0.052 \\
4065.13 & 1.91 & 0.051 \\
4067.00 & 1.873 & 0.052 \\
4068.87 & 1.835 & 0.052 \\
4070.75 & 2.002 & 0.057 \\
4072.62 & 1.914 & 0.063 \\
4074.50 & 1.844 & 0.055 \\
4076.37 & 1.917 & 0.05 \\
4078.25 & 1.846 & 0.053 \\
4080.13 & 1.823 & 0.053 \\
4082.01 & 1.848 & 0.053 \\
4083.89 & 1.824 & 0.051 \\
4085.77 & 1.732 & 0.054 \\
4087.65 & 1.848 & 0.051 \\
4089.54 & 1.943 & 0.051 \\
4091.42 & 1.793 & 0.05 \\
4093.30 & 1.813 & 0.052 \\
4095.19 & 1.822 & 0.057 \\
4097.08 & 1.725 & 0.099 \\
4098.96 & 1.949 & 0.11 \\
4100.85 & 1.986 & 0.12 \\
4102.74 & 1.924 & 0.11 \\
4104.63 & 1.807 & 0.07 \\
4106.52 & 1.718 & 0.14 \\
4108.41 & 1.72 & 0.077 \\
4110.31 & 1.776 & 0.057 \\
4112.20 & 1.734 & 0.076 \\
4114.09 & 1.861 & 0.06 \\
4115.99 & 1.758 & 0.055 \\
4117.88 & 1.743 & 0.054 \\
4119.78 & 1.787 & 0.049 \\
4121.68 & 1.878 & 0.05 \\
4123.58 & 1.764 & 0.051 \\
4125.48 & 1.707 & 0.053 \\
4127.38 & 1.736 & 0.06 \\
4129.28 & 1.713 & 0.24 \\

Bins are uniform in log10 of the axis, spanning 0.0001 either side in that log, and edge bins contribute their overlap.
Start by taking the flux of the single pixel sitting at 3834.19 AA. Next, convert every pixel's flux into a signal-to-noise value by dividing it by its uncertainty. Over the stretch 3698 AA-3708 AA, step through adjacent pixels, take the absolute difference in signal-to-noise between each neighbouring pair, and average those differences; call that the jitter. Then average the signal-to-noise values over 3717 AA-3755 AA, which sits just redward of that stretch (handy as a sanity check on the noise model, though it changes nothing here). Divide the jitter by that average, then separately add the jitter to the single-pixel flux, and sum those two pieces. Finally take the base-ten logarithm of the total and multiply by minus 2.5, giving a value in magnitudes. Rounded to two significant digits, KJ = -1.4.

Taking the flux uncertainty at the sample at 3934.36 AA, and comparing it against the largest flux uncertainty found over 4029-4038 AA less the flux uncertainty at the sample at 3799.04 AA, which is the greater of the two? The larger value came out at 0.084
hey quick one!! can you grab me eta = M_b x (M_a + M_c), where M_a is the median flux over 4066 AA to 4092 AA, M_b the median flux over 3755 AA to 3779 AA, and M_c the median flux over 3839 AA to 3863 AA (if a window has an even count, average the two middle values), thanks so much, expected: 10.0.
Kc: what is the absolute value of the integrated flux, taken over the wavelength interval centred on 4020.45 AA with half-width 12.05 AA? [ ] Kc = 45.0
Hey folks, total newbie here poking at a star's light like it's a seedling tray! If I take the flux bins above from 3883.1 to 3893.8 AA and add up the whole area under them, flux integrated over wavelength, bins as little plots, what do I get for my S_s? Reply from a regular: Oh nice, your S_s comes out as 25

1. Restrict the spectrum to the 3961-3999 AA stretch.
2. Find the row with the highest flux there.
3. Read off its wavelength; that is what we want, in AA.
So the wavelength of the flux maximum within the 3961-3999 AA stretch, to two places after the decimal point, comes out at 3967.11 AA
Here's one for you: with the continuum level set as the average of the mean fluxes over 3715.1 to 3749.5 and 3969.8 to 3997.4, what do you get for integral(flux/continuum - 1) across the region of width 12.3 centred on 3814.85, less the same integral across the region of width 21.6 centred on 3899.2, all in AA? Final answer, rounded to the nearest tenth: 1.0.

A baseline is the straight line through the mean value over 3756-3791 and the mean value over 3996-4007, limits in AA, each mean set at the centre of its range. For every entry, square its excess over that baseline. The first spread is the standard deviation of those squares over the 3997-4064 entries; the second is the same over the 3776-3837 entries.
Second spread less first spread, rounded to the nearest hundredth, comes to 0.01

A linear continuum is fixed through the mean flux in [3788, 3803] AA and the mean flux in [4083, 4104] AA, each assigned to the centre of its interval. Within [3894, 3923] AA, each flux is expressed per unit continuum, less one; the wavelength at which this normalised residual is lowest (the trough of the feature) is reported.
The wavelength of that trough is 3900.08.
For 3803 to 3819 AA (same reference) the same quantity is 3818.34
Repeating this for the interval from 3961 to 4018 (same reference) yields 3985.42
